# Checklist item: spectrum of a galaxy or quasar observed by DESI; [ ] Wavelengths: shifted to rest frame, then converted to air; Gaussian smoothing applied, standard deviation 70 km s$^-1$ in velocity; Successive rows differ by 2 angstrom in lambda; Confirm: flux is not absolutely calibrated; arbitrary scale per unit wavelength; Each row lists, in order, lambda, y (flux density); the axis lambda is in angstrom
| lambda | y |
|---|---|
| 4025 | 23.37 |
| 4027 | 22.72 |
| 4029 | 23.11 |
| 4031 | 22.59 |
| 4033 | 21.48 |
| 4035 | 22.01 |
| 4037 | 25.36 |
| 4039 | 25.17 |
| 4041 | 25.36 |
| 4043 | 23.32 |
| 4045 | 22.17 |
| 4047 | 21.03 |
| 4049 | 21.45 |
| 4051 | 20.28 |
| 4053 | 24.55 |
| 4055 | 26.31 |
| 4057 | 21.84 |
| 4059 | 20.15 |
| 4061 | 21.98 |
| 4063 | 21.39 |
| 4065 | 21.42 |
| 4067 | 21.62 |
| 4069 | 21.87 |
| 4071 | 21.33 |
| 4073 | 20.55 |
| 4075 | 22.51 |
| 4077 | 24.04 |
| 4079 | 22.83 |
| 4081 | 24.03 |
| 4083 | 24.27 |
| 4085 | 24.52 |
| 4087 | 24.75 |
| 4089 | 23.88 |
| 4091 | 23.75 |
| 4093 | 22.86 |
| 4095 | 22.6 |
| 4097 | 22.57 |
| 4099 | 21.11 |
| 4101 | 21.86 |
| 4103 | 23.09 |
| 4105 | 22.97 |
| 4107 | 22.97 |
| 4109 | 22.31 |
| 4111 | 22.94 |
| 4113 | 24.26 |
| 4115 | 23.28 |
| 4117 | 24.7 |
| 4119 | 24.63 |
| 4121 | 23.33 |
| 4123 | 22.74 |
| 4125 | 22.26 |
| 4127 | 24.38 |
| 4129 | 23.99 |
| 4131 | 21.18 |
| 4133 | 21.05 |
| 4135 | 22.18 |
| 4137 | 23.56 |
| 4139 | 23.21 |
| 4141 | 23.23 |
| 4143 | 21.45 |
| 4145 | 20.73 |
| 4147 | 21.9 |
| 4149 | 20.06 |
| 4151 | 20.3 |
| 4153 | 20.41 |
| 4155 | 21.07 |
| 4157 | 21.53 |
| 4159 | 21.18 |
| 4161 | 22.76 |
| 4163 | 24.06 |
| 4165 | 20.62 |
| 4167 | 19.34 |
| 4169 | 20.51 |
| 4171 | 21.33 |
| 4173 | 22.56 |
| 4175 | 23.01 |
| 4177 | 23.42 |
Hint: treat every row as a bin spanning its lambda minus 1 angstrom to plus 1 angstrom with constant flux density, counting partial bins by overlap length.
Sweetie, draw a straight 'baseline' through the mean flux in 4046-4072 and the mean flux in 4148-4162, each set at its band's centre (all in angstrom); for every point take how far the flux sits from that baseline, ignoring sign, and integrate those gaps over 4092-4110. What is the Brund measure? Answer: 19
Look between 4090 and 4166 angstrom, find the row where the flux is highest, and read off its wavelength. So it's 4117 angstrom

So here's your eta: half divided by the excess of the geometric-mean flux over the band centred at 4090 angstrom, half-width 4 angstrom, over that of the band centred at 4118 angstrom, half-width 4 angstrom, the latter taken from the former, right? -2.9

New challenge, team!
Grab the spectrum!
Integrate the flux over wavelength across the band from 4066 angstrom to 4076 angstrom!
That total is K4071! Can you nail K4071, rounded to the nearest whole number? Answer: 216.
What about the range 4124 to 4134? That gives 226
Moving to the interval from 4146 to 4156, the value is 207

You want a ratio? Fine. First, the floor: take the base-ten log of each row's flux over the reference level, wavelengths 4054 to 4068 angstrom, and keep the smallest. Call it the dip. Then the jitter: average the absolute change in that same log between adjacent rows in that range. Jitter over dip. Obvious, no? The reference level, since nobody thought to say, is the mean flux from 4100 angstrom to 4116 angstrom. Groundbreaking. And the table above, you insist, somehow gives -0.50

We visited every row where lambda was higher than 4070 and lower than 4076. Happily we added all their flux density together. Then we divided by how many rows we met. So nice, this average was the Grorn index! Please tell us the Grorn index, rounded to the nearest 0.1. 21.5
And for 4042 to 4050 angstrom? 22.0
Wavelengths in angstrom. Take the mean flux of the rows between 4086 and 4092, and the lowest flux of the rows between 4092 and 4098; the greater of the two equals 24.1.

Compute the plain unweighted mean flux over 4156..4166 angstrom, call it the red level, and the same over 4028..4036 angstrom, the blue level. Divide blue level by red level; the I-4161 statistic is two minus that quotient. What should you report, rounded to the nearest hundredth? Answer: 0.99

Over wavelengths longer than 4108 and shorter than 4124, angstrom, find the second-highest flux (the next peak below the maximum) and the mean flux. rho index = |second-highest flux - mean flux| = 1.11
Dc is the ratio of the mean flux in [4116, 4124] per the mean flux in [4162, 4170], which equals 1.13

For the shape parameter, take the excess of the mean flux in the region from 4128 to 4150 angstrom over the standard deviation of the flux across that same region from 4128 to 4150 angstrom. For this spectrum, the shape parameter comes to 20.8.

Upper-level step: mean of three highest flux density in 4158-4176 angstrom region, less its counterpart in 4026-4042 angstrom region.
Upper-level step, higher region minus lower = -2.0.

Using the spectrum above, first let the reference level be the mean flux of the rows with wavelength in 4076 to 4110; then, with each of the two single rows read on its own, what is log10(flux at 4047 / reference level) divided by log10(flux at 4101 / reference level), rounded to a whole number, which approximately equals 2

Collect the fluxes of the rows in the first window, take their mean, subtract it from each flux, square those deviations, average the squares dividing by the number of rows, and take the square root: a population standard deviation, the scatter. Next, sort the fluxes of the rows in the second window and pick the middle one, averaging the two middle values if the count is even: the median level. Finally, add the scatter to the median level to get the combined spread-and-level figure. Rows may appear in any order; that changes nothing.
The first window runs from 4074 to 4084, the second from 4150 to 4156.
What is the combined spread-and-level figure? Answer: 21.1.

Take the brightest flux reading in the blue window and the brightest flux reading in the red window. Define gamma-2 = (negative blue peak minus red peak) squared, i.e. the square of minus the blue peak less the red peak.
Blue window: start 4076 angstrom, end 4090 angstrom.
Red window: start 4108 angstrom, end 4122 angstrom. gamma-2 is 2445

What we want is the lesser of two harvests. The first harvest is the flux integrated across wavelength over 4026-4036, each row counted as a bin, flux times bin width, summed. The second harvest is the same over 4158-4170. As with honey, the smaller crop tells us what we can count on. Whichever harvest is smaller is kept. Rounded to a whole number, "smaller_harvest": 224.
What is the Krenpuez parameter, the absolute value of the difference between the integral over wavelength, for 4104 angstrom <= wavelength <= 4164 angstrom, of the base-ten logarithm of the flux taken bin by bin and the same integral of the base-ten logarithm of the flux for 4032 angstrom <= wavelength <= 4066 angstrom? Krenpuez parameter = 35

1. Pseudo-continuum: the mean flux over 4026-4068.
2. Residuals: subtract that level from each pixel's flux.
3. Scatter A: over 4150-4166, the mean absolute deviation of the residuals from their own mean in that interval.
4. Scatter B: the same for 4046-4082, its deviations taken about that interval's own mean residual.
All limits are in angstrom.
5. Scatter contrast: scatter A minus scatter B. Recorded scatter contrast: -0.3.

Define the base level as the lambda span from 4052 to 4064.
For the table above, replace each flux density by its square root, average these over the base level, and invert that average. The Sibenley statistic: 0.210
